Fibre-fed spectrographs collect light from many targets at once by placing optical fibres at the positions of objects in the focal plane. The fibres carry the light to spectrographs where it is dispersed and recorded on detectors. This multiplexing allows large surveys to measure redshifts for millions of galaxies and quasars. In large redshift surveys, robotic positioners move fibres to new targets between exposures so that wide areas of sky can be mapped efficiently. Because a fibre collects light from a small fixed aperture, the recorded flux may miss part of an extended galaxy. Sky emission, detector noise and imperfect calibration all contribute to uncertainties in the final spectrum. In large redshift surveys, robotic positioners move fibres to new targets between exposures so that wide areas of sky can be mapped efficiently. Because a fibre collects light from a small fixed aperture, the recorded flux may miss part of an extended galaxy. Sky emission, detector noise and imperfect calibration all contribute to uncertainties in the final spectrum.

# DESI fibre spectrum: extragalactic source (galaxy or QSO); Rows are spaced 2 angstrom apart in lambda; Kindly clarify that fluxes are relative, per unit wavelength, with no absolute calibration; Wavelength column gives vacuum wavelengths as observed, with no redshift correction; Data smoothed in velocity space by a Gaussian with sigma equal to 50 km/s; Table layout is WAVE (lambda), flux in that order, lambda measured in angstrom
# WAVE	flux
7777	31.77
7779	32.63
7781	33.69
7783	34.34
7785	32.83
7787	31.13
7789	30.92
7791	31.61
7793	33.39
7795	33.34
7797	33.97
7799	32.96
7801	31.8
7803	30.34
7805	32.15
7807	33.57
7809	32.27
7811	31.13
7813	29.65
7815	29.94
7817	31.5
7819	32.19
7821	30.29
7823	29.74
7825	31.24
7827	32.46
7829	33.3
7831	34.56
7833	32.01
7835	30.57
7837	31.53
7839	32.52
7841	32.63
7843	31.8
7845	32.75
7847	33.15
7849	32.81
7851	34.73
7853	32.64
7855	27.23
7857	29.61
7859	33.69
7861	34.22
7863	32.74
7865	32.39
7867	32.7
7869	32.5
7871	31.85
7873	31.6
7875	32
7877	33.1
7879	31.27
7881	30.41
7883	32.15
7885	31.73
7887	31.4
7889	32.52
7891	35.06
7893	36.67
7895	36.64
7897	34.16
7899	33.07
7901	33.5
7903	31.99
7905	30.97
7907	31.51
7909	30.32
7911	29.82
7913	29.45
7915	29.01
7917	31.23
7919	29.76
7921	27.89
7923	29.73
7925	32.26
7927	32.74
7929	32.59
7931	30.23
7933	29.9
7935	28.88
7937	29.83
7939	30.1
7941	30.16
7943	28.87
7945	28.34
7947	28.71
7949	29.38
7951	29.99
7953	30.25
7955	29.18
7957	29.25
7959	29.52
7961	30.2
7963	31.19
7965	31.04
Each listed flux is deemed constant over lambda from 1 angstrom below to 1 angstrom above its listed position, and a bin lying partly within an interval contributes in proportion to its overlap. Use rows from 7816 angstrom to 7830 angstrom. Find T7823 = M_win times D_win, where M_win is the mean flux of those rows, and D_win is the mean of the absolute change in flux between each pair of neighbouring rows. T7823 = 35.2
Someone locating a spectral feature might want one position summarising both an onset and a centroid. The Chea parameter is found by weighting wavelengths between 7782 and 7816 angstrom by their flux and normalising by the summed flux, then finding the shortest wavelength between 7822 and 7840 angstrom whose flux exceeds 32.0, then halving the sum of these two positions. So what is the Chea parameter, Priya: 7812.9 angstrom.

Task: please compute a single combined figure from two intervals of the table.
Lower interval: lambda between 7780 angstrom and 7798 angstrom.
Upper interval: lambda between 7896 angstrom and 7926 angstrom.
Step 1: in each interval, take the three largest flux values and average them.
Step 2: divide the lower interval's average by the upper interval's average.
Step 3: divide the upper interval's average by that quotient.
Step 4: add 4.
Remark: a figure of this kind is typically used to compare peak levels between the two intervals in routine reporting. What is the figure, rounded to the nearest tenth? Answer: 37.2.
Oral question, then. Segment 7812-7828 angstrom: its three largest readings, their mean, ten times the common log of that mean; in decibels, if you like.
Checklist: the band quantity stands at 15.1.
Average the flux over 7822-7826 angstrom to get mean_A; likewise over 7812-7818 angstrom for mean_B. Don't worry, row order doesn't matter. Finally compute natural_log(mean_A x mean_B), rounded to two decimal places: 6.83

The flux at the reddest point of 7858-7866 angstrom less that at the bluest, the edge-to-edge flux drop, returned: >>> -1.3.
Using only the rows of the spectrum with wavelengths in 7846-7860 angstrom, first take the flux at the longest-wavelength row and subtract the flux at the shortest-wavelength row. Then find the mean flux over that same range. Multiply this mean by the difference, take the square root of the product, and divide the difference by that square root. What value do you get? 0.13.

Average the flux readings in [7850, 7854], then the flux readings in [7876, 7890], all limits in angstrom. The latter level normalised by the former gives 0.94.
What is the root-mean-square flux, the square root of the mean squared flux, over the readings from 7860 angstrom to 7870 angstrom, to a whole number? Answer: 33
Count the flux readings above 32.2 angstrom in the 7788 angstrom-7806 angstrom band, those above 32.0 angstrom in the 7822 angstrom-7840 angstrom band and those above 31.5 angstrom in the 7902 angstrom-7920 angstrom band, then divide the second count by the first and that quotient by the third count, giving 0.6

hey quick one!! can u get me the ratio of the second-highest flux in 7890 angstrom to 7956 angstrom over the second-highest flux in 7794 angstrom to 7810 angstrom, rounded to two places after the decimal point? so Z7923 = 1.09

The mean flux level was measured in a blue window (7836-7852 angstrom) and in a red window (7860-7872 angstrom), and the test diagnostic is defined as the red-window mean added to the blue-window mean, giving 65.5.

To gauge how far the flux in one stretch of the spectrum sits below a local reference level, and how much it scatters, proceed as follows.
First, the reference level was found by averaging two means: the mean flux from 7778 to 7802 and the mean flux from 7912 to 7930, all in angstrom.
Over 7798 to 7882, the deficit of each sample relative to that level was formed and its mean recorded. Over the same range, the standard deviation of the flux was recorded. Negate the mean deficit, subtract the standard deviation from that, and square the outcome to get 1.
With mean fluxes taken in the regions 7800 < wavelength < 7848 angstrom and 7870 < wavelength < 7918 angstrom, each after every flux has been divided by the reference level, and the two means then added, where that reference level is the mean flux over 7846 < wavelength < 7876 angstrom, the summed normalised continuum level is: 1.98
